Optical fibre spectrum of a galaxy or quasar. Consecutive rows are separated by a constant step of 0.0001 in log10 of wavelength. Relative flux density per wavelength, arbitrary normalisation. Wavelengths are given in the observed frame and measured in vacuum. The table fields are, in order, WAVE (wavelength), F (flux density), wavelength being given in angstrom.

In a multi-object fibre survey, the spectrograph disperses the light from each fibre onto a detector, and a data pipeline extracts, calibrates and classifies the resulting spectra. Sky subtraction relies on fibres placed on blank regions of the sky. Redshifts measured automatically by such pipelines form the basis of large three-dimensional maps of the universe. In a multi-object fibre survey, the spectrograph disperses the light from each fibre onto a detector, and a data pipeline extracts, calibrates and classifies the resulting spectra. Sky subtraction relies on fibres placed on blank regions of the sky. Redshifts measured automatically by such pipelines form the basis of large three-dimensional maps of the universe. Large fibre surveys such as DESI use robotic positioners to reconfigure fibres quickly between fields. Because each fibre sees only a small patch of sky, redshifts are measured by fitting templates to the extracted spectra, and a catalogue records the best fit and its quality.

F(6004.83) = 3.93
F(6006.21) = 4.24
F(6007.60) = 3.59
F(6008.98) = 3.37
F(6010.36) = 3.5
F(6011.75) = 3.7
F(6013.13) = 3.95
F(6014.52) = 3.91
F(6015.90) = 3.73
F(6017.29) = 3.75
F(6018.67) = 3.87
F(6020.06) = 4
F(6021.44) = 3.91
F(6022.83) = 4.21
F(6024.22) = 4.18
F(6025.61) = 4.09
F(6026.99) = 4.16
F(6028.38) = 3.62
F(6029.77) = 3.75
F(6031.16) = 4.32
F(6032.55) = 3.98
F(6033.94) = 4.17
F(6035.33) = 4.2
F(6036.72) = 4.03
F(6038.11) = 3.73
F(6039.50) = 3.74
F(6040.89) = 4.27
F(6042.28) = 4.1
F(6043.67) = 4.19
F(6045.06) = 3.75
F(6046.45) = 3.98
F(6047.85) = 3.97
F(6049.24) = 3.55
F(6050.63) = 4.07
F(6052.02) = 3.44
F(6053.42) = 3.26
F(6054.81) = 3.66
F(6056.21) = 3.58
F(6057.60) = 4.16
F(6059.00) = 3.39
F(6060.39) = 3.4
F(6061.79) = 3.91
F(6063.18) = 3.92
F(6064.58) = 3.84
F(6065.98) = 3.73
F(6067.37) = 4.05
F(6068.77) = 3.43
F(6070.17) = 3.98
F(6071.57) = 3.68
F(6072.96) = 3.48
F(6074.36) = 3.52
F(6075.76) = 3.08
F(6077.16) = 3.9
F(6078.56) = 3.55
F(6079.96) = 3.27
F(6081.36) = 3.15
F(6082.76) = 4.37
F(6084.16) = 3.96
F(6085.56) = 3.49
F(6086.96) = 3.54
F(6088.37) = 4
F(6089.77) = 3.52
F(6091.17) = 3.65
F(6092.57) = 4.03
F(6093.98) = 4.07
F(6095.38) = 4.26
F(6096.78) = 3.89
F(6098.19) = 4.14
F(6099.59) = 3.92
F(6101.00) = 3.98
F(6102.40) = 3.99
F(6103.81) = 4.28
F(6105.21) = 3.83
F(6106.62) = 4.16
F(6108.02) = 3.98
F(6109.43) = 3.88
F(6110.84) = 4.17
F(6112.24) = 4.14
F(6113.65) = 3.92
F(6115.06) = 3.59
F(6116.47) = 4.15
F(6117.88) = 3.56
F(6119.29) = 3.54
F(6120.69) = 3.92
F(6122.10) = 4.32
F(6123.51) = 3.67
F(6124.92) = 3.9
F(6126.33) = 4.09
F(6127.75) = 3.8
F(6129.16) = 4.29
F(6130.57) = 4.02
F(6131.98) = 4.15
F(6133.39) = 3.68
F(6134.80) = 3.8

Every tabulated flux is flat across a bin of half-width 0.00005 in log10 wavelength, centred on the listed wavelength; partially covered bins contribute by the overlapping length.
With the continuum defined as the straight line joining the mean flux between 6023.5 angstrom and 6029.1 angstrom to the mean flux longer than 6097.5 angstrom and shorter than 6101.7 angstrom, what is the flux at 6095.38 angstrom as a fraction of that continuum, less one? 0.061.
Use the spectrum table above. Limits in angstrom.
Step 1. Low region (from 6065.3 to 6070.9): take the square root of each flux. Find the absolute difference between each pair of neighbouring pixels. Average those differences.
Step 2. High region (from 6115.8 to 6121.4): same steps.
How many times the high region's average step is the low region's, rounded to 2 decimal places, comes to 0.66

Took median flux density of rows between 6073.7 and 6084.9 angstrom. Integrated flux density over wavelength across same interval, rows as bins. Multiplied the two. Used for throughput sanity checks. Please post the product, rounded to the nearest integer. 143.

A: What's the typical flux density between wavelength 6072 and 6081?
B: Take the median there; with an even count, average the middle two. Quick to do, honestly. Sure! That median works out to 3.50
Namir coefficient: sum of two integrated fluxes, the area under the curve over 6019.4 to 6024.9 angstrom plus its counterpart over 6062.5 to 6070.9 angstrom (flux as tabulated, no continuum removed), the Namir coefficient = 55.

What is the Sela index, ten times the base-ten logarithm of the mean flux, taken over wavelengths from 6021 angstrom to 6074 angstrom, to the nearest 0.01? 5.87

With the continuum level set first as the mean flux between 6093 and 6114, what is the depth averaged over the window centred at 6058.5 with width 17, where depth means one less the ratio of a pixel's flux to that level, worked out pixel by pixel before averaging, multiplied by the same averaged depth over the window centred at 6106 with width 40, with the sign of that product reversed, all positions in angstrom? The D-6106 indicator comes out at -0.0024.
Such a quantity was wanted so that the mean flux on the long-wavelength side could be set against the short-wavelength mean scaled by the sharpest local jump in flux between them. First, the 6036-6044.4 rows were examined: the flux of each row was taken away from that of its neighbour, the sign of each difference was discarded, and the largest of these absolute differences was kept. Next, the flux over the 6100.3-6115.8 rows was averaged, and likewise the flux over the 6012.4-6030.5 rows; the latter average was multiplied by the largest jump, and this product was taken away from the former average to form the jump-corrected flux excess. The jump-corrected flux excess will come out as 1.9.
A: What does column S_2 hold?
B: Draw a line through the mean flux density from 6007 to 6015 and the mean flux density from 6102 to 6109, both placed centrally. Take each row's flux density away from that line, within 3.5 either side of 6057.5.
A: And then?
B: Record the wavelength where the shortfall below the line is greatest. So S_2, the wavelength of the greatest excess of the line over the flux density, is 6059.00 angstrom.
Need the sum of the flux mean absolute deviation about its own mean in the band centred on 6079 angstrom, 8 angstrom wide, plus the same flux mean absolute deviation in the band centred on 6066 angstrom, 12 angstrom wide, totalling 0.58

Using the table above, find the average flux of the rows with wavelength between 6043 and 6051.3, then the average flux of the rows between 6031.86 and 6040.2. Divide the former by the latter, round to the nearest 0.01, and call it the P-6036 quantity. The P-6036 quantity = 0.99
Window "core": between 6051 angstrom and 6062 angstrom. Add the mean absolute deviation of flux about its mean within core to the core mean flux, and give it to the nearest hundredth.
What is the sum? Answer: 3.83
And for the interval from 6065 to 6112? 4.09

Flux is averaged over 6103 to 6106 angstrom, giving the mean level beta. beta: 4.05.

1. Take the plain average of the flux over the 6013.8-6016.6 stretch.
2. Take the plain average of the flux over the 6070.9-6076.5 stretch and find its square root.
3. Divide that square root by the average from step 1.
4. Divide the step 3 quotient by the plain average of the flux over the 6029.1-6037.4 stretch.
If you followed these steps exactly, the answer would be 0.119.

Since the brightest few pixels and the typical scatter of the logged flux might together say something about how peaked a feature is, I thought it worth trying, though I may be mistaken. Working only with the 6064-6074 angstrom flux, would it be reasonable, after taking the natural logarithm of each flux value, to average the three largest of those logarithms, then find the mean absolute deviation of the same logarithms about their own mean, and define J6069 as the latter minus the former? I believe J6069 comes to -1.33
